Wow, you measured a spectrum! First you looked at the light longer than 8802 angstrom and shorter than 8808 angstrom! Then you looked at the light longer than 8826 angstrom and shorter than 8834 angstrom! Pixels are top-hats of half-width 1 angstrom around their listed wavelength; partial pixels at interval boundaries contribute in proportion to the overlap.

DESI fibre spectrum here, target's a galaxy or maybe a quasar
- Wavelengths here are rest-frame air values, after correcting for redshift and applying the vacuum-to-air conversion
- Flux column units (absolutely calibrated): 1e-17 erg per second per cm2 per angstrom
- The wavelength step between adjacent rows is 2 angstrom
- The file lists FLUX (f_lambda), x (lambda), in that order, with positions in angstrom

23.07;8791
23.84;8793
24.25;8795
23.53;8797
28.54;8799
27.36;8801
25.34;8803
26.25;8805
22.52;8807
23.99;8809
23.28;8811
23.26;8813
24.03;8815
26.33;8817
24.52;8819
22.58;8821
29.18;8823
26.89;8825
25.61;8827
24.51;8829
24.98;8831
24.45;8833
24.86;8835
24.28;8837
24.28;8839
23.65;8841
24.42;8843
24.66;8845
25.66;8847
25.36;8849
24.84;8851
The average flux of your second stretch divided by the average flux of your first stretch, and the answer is 1.01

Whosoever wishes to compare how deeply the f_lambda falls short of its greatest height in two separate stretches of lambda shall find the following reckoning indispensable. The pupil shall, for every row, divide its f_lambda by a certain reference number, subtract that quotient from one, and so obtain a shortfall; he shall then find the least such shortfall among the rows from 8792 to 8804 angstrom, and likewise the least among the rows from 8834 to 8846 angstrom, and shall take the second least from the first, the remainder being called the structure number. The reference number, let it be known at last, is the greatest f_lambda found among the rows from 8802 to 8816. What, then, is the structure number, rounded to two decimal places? -0.14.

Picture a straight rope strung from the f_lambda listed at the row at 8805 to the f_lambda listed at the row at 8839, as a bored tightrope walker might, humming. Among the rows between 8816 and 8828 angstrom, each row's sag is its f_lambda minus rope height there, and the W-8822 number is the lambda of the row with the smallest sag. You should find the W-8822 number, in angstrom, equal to 8821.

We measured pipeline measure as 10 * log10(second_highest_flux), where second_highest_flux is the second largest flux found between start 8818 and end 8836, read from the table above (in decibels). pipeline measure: 14.3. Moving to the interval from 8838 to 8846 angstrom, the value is 13.9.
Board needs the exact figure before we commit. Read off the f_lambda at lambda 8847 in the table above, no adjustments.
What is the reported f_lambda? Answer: 25.66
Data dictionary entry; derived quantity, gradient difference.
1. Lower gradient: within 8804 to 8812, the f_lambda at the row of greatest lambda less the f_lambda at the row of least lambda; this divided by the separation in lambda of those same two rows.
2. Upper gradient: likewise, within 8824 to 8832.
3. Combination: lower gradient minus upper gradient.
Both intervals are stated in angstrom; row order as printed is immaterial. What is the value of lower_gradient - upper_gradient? -0.18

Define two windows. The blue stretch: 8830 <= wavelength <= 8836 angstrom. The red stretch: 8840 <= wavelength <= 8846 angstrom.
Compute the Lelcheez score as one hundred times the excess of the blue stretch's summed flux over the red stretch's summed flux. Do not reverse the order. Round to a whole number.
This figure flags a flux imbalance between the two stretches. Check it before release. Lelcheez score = 156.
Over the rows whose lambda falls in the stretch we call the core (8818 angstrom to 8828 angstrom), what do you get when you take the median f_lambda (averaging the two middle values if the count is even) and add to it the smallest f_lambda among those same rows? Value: 48.2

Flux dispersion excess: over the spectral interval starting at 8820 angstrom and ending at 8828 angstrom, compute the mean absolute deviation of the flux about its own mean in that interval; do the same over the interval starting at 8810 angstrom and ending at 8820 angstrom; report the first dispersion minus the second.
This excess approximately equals 1.1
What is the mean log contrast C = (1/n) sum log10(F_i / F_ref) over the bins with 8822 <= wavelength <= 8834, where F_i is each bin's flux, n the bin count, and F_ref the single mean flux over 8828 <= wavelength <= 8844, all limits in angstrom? 0.025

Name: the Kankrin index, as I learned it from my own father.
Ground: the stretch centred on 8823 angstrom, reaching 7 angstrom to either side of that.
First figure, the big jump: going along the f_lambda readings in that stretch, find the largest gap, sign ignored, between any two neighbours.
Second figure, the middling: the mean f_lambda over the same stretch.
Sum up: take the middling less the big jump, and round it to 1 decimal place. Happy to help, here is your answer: 19.1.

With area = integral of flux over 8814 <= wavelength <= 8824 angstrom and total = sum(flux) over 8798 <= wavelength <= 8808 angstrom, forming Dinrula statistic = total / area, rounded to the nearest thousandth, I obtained 0.513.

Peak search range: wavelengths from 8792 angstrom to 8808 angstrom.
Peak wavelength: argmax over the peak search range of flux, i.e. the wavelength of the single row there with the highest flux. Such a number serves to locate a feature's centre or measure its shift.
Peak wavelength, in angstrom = 8799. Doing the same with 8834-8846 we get 8835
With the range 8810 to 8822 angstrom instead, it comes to 8817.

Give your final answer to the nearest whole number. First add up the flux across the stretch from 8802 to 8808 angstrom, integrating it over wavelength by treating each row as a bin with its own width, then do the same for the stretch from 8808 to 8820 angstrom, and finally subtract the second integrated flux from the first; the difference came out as -143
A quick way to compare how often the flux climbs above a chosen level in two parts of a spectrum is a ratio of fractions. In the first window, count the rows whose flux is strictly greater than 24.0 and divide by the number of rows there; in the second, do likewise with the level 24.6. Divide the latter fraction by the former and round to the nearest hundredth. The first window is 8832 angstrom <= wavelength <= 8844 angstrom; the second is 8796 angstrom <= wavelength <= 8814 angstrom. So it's 0.53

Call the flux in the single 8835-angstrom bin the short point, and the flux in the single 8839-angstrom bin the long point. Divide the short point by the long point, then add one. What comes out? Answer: 2.02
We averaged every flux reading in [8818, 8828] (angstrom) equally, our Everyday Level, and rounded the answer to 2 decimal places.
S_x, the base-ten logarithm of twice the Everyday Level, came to 1.71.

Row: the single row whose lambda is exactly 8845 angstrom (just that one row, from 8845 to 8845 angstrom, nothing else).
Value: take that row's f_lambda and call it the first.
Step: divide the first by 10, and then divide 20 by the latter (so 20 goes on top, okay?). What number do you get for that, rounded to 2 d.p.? 8.11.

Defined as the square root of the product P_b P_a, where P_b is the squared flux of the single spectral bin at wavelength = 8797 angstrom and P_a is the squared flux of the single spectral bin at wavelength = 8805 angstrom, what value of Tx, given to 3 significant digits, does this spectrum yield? 618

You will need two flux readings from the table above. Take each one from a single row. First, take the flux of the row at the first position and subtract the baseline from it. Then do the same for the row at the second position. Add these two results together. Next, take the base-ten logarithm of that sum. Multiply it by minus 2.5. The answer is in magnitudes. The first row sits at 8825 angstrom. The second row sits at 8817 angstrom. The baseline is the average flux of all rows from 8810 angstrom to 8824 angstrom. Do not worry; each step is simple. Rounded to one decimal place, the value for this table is -1.4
